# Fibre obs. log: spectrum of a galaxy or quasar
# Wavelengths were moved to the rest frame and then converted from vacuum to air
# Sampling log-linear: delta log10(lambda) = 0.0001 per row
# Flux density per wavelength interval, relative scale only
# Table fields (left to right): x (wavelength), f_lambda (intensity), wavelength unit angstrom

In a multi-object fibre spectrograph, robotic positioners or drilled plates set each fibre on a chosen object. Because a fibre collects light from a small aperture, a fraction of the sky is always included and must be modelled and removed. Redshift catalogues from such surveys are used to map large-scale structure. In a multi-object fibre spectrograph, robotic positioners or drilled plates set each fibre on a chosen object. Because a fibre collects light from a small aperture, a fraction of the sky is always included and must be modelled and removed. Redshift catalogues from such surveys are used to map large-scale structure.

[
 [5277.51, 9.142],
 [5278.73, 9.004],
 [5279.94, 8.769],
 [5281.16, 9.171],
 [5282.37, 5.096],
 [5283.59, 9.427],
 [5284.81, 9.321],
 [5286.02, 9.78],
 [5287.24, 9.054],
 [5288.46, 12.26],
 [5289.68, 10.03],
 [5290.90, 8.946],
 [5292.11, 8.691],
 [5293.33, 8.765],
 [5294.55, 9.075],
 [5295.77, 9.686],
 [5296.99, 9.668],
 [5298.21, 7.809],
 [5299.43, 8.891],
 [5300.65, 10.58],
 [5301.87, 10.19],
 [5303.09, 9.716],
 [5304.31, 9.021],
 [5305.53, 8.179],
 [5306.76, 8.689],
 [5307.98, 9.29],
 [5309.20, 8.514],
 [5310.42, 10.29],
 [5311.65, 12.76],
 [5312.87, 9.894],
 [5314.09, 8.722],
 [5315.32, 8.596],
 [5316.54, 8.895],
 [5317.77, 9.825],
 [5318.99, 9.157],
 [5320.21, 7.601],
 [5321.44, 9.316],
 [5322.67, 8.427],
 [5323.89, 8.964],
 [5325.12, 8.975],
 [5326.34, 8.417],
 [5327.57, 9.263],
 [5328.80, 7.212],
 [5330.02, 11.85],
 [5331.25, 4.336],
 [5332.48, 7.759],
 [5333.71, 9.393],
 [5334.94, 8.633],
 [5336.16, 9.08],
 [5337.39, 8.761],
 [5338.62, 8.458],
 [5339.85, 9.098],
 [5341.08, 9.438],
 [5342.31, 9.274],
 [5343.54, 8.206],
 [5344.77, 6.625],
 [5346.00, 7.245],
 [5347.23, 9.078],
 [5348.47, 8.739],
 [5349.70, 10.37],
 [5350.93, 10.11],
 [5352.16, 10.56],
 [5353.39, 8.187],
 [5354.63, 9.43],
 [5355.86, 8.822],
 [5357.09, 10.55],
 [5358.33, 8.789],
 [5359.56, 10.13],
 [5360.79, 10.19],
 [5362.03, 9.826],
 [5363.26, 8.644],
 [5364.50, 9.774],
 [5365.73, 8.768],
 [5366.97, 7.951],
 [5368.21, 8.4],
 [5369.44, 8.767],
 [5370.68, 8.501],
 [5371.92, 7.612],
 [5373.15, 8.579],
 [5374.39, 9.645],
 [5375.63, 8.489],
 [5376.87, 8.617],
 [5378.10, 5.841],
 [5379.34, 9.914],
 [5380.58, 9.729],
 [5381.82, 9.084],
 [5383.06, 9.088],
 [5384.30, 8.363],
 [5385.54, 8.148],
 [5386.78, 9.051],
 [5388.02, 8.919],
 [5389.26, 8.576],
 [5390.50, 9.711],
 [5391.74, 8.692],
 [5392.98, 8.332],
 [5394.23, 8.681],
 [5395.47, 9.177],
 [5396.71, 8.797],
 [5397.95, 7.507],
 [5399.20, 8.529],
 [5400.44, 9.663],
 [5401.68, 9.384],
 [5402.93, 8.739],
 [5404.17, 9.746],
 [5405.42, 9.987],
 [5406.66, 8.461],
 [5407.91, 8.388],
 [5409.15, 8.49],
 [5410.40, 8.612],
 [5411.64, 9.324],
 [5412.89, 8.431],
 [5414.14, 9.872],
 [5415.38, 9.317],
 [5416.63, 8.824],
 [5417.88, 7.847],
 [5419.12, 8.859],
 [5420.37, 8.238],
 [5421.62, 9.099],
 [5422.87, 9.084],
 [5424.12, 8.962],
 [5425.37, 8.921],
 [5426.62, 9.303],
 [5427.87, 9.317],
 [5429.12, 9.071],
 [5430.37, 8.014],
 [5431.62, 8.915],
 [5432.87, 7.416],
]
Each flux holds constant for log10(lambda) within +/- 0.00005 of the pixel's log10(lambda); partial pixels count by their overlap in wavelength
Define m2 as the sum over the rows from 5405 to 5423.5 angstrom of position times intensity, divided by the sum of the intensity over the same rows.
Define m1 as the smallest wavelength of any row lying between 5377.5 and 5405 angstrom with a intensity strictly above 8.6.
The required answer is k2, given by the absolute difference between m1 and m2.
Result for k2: 34.8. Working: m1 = 5379.34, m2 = 5414.1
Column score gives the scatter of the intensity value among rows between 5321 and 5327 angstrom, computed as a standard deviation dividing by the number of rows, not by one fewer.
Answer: 0.35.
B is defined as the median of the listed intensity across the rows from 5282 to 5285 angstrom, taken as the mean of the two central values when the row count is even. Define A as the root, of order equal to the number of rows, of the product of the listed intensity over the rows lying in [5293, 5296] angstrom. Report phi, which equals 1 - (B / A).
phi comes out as -0.017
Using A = 9.2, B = 9.3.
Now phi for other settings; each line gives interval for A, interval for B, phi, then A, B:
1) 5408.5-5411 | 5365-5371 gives 0.006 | 8.6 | 8.5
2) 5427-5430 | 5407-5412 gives 0.070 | 9.2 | 8.6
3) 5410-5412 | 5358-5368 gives -0.036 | 9.0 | 9.3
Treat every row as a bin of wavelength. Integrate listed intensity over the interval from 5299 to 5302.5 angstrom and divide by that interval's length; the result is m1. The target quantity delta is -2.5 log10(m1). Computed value -2.49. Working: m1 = 9.9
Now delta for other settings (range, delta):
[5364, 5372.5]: -2.33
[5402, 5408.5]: -2.39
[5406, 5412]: -2.34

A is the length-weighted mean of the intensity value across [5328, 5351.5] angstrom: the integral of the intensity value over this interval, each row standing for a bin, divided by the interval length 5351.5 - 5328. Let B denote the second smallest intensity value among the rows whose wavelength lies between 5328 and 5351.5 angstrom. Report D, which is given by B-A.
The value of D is -2.0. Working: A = 8.62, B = 6.625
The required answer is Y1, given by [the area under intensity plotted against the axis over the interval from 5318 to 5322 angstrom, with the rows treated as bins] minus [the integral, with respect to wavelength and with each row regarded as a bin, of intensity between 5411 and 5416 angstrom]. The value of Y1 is -11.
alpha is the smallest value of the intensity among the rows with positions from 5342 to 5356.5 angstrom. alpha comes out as 6.625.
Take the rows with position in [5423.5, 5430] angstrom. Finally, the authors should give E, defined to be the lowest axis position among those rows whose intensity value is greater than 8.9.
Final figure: 5424.12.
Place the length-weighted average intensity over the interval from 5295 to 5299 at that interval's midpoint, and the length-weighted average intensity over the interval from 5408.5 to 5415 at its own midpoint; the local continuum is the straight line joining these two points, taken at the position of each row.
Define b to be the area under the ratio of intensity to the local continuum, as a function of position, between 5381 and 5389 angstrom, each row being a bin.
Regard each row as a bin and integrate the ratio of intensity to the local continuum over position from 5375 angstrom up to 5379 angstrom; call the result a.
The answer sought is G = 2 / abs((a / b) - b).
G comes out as 0.27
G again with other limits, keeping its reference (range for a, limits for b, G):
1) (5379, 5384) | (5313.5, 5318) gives 0.61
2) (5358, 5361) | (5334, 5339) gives 0.47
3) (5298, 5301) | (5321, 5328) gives 0.31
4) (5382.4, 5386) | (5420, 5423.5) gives 0.81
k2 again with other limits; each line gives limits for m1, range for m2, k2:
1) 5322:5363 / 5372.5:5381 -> 53.0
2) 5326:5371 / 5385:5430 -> 79.8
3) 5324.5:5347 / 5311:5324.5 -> 7.6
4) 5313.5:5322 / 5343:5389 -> 51.5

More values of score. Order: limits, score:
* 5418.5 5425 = 0.32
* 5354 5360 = 0.70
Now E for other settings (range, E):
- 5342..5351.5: 5342.31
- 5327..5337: 5327.57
